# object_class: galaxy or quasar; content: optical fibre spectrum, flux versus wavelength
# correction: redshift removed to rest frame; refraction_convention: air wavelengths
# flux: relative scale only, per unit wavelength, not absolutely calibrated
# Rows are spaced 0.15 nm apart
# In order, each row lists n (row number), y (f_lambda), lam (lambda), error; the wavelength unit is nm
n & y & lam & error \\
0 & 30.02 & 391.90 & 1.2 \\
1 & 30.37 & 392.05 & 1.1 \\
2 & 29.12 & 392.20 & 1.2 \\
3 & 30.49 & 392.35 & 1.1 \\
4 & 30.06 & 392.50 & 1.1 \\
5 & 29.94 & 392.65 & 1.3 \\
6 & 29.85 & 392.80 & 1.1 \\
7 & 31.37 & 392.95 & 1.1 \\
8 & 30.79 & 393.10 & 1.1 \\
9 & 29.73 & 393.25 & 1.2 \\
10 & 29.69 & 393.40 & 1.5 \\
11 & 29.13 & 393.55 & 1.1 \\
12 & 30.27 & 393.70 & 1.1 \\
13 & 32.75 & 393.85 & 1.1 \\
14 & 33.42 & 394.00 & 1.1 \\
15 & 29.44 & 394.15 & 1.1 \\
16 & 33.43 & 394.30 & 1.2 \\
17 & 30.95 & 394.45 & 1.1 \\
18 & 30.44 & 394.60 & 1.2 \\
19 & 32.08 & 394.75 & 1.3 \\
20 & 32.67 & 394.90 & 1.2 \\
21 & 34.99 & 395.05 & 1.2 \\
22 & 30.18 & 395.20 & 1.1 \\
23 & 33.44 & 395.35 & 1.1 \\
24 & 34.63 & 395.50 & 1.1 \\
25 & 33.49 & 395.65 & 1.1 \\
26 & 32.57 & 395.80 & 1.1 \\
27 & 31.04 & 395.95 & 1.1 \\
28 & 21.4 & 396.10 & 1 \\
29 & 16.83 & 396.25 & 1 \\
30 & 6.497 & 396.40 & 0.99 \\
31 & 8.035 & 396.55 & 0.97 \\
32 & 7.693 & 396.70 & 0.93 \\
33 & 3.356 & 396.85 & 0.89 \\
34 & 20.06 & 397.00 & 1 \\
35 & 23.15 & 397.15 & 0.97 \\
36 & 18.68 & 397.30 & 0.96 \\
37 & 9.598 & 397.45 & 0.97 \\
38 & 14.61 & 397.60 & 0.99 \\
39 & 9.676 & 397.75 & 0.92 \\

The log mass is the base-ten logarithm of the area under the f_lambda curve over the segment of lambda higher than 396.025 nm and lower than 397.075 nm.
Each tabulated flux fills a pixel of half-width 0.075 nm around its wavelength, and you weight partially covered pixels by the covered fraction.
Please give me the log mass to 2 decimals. 1.10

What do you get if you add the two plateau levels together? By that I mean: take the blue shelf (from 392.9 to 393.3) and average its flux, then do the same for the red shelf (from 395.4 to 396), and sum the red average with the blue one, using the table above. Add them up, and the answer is 64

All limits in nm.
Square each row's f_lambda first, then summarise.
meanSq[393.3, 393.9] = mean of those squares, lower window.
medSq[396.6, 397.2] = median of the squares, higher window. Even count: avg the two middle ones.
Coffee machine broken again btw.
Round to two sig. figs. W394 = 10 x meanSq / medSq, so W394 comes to 40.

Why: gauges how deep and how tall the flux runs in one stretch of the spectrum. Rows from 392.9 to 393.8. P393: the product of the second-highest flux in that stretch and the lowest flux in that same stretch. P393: 897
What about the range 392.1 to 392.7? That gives 875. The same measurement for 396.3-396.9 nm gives 26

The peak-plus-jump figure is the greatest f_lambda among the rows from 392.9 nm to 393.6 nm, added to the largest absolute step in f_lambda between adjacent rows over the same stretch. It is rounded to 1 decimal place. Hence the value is 32.4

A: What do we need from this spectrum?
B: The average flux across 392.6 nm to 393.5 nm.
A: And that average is 30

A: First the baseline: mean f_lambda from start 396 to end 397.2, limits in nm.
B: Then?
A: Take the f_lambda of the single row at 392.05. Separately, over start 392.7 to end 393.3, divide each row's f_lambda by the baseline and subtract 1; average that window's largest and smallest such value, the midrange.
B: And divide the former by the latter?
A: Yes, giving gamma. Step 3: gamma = 24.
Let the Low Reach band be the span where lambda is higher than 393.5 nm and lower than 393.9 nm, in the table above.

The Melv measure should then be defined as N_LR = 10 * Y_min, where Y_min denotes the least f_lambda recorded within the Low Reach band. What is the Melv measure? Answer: 291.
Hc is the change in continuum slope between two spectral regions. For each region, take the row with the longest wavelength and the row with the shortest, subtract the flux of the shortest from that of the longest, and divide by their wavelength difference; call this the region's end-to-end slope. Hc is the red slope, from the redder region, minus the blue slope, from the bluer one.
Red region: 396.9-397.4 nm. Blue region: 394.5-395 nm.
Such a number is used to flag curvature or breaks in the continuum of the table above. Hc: -12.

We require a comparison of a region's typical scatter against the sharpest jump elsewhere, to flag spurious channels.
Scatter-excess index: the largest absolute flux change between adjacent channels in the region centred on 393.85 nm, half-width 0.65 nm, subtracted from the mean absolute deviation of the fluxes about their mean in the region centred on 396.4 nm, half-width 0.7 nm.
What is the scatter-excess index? 5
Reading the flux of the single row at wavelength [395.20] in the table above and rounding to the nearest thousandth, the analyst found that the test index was 30.180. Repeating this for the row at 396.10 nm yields 21.400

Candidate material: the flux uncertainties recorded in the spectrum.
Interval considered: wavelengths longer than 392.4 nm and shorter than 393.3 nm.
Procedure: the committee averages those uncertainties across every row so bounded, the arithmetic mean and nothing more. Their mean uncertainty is 1.15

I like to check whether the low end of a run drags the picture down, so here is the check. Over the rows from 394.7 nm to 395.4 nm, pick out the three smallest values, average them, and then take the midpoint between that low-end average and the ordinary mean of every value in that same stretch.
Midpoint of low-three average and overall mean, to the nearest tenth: 32.2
